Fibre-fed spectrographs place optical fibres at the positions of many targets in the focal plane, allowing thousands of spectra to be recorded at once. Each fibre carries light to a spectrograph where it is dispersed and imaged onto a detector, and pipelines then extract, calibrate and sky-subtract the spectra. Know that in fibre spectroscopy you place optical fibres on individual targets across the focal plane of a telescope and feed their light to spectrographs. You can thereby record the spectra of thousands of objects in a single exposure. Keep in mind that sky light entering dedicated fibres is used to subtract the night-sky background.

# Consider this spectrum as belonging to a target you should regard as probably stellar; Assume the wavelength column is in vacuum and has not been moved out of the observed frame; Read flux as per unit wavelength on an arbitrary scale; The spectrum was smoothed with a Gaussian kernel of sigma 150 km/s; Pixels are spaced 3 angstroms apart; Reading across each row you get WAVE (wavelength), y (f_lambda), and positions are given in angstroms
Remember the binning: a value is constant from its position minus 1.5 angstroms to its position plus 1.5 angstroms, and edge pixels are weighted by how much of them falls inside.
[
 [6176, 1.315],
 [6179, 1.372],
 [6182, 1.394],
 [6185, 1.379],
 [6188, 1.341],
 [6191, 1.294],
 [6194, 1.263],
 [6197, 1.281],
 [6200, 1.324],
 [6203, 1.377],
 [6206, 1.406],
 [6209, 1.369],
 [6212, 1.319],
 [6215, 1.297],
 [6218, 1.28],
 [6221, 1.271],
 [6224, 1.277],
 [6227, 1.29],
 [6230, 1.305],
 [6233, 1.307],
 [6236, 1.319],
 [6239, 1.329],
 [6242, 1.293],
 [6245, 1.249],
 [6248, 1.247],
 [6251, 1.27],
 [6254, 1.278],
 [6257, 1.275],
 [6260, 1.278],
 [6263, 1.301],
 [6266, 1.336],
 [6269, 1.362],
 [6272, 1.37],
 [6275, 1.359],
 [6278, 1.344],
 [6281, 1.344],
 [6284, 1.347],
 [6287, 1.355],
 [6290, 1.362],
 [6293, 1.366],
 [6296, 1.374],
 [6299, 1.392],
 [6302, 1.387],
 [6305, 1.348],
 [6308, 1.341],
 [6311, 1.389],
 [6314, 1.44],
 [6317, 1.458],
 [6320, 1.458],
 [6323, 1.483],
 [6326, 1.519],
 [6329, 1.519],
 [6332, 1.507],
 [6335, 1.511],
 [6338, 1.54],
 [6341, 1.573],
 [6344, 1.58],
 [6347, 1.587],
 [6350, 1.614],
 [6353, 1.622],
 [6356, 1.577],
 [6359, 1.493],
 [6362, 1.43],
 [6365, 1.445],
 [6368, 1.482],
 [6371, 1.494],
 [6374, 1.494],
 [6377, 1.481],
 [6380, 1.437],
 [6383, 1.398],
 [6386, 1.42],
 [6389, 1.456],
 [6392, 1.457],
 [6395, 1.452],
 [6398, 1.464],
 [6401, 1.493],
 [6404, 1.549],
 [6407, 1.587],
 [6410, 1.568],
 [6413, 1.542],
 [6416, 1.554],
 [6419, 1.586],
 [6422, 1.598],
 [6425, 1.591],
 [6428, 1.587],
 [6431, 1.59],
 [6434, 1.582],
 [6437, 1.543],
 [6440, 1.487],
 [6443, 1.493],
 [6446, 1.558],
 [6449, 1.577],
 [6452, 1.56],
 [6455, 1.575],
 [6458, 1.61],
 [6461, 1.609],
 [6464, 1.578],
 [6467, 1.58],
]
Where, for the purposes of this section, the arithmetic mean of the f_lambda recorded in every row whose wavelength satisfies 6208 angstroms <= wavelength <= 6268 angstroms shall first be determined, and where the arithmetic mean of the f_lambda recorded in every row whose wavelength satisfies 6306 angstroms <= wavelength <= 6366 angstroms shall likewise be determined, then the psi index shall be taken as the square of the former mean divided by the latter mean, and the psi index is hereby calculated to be 1.11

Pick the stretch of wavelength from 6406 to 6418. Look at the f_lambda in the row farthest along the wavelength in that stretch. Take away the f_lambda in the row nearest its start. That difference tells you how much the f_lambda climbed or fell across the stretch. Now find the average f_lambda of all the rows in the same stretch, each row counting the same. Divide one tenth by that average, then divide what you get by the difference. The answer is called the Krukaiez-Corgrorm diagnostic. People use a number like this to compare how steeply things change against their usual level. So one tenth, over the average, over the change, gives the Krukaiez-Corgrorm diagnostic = -1.9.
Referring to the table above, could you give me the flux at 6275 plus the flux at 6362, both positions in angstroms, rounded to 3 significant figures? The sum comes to 2.79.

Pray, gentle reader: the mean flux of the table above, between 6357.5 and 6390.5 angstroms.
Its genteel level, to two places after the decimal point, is 1.46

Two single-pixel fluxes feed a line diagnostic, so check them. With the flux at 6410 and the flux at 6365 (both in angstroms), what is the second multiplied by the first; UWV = 2.3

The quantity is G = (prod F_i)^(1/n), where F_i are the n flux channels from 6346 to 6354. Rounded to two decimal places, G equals 1.61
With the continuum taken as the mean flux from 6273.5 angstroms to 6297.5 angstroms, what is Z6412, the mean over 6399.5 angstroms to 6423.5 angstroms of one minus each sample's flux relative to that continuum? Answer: -0.15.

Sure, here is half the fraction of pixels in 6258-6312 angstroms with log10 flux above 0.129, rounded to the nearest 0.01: 0.33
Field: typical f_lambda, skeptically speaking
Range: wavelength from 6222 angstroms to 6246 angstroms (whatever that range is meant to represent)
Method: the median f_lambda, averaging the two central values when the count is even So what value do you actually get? 1.30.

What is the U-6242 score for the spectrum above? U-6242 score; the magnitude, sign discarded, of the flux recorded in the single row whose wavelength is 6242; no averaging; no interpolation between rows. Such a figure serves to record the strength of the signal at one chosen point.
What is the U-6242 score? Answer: 1.29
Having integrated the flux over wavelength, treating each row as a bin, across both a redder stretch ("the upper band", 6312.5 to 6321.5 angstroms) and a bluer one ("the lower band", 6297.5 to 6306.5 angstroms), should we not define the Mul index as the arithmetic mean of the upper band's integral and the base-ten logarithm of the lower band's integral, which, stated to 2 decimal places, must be 7.08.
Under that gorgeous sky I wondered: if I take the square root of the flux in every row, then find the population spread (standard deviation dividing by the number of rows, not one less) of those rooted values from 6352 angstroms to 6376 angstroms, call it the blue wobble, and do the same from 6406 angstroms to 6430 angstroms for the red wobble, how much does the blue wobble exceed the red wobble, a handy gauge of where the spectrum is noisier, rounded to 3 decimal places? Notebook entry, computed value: 0.017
